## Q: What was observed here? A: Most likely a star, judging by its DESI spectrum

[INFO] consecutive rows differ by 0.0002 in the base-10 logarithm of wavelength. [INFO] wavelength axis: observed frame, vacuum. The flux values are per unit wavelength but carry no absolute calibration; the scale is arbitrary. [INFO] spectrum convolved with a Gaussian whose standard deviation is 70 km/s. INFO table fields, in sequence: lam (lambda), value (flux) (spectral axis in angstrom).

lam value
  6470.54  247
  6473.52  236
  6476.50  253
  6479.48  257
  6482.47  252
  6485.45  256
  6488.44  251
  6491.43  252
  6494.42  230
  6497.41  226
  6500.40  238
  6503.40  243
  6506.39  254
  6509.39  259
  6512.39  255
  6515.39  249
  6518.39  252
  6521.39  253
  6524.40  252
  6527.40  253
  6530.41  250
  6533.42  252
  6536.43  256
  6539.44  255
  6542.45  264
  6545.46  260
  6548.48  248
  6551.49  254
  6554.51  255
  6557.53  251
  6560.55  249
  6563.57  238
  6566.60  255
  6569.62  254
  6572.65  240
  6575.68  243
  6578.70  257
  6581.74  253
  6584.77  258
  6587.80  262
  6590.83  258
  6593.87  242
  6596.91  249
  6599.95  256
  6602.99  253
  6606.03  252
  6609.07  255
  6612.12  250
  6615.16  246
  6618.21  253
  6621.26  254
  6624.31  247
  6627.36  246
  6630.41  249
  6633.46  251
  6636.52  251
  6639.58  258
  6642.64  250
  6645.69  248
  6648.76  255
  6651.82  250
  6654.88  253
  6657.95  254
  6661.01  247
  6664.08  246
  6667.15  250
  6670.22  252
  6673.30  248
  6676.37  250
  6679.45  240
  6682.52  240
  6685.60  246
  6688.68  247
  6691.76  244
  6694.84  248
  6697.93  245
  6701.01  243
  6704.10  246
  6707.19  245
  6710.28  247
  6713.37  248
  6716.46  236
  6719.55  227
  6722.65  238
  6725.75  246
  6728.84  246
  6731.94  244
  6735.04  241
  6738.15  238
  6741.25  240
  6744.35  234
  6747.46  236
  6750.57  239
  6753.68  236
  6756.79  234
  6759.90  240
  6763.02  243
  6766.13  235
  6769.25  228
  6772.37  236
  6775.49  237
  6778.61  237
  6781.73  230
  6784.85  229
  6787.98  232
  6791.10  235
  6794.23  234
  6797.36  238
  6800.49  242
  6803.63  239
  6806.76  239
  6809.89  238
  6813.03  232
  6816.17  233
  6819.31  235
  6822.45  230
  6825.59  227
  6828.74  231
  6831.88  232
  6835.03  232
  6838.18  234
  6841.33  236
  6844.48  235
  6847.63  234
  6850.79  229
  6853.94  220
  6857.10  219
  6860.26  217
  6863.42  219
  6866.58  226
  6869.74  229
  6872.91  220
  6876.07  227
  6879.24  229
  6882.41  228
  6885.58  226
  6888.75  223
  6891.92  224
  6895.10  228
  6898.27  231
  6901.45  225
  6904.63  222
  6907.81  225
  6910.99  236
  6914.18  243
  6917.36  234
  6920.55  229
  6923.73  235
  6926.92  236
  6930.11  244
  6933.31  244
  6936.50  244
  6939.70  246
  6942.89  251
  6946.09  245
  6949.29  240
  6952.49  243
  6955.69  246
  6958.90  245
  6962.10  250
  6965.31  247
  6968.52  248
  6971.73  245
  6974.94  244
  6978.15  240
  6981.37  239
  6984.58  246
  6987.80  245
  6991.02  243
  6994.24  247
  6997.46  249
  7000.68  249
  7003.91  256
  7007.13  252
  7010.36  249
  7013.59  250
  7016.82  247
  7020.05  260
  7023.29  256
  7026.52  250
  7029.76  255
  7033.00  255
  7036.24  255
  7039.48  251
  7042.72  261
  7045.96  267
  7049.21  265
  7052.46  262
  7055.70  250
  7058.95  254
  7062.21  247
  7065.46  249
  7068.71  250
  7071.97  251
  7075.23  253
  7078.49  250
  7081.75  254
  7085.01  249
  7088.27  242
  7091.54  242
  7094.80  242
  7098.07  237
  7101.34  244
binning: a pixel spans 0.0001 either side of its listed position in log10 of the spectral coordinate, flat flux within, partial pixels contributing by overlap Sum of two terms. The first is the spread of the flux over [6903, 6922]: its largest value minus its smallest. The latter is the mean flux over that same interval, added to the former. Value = 252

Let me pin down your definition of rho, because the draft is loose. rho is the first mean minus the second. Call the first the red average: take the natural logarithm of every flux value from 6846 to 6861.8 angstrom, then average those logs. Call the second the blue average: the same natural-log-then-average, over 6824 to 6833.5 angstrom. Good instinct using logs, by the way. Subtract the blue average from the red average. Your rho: -0.03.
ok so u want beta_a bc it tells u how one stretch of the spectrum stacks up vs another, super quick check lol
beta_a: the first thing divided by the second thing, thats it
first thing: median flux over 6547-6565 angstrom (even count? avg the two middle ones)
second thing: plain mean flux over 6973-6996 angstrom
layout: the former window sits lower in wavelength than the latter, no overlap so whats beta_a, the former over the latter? 1.03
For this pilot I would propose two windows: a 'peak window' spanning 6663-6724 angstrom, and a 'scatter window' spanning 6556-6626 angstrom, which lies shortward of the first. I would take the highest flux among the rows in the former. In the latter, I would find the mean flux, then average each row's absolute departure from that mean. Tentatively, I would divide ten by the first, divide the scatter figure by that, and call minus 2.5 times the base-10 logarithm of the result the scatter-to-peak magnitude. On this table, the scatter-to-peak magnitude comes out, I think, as -5.2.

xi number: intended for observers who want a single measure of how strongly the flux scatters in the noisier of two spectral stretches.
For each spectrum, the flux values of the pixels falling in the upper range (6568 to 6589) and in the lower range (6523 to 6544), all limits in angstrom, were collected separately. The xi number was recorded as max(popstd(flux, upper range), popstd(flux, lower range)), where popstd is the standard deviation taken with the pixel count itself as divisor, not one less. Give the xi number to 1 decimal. 7.5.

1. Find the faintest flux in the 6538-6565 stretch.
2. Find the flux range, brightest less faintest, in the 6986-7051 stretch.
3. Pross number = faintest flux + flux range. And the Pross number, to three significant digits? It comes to 262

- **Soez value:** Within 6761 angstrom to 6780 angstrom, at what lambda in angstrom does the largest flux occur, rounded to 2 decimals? 6763.02 angstrom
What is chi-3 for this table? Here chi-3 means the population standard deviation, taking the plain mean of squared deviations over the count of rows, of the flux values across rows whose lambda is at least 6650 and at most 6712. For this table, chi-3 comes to 3.7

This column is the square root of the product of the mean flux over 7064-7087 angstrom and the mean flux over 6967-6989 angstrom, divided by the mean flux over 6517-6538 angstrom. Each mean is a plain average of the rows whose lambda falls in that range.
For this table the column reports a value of 0.979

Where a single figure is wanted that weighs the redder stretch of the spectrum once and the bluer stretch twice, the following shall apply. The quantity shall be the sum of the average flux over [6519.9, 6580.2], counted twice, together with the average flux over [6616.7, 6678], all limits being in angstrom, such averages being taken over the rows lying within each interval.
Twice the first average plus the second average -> 754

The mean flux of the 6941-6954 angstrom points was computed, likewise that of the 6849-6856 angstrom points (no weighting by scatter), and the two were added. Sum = 469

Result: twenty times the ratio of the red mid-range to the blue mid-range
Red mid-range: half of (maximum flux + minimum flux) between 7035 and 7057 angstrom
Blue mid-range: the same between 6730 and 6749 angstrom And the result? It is 21.6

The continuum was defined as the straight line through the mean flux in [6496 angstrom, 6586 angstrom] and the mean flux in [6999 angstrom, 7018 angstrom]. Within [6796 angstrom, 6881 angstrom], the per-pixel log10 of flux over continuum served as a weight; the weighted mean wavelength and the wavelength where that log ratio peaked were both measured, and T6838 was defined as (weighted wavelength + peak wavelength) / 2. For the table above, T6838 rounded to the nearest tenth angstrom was 6822.5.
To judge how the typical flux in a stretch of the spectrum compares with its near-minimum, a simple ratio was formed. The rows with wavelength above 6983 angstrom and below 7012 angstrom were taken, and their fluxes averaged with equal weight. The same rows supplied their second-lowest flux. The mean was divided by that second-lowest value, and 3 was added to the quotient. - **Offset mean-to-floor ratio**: 4.01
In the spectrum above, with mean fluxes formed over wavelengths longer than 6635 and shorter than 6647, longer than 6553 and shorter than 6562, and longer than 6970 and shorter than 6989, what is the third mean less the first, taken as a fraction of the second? -0.03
